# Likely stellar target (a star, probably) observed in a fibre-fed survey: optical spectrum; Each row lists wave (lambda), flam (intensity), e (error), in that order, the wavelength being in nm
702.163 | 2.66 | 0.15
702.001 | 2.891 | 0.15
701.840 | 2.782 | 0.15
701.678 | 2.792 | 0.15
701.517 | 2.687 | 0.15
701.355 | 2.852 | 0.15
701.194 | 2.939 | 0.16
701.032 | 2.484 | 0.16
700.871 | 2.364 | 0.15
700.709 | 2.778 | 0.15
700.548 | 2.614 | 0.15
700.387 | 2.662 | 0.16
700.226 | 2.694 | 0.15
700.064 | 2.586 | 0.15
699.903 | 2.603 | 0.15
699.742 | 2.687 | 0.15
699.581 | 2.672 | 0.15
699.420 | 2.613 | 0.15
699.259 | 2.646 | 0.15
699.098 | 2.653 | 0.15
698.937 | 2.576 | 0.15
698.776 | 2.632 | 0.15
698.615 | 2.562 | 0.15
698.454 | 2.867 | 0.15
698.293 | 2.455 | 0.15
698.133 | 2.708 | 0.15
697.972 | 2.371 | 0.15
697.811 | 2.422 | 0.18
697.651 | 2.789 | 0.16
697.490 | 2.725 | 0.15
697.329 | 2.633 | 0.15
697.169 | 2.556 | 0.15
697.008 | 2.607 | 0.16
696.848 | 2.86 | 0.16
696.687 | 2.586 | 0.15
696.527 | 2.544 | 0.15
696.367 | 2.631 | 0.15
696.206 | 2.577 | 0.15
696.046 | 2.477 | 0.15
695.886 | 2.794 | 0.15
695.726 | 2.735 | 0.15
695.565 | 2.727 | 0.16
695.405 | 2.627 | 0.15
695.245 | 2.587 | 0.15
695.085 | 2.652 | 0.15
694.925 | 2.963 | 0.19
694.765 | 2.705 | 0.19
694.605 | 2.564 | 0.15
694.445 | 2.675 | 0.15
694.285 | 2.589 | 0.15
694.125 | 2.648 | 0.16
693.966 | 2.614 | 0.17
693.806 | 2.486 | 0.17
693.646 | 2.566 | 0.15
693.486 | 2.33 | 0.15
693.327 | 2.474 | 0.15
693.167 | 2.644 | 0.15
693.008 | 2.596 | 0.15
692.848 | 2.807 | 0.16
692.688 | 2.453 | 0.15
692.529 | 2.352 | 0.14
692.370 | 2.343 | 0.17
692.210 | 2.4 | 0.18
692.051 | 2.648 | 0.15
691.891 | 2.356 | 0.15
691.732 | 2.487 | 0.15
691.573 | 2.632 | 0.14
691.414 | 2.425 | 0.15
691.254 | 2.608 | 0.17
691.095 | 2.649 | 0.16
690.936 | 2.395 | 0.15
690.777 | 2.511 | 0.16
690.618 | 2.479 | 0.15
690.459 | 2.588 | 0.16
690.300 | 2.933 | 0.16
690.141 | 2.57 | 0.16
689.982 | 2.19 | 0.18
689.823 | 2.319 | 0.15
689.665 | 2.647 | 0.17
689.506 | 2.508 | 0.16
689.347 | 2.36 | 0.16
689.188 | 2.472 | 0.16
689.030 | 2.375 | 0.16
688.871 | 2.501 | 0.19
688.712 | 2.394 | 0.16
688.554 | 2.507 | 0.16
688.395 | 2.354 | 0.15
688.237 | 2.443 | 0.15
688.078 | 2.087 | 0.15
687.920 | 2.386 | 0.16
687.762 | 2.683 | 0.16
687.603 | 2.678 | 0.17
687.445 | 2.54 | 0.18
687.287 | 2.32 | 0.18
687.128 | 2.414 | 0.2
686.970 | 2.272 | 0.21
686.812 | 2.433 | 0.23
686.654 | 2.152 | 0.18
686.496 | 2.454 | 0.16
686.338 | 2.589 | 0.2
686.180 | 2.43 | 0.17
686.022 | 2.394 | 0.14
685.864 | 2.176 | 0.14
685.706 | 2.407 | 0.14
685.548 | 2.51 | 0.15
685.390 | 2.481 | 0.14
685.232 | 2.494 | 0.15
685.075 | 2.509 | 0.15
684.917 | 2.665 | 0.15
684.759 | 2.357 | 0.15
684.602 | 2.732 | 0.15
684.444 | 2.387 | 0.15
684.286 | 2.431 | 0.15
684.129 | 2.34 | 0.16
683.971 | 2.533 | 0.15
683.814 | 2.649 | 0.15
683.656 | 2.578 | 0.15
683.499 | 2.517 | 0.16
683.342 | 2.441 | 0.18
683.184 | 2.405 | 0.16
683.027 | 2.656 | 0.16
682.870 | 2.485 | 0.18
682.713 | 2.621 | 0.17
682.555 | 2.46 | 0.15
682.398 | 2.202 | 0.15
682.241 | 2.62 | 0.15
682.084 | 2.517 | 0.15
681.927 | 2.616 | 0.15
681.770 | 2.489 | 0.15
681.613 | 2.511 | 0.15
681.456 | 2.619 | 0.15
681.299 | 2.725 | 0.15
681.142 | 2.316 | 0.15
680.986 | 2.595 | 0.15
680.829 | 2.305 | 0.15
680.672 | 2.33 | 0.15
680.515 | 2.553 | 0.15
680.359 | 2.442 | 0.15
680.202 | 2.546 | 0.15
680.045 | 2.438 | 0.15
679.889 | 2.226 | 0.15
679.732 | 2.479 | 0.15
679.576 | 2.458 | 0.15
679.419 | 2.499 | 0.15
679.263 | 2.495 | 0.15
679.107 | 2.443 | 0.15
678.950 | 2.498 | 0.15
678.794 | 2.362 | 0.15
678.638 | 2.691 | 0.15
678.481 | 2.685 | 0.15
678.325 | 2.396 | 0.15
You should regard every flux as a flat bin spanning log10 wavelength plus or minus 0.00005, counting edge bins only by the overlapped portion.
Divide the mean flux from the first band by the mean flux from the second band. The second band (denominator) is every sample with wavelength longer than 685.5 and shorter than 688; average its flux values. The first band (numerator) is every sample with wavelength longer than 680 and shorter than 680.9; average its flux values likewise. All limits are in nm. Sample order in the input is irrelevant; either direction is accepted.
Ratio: 1.00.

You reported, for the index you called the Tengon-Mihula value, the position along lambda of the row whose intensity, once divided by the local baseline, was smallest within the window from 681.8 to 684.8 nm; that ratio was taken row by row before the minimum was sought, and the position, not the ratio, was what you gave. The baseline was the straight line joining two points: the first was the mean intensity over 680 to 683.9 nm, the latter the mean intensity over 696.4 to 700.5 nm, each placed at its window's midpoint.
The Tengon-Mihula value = 682.398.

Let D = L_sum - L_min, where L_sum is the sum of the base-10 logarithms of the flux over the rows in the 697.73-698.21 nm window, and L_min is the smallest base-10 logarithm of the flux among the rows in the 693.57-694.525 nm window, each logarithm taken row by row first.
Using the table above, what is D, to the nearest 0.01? 0.80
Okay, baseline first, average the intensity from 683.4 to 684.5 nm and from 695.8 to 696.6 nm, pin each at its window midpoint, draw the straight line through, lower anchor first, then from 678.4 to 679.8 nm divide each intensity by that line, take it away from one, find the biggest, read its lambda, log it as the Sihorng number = 678.794 nm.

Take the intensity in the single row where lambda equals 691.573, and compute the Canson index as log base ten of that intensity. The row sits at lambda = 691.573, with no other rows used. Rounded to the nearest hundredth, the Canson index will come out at 0.42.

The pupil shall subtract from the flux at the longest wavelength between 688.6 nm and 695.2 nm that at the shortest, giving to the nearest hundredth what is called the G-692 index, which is 0.26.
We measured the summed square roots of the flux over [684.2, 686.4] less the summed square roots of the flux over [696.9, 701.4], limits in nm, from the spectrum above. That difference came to -23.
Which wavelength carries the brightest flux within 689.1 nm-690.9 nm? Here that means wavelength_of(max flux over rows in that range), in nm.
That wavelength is 690.300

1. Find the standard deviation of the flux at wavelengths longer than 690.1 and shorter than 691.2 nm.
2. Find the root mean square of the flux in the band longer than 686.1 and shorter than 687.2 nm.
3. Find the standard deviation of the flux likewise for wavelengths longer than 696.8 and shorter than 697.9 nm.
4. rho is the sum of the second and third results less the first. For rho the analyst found 2.37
